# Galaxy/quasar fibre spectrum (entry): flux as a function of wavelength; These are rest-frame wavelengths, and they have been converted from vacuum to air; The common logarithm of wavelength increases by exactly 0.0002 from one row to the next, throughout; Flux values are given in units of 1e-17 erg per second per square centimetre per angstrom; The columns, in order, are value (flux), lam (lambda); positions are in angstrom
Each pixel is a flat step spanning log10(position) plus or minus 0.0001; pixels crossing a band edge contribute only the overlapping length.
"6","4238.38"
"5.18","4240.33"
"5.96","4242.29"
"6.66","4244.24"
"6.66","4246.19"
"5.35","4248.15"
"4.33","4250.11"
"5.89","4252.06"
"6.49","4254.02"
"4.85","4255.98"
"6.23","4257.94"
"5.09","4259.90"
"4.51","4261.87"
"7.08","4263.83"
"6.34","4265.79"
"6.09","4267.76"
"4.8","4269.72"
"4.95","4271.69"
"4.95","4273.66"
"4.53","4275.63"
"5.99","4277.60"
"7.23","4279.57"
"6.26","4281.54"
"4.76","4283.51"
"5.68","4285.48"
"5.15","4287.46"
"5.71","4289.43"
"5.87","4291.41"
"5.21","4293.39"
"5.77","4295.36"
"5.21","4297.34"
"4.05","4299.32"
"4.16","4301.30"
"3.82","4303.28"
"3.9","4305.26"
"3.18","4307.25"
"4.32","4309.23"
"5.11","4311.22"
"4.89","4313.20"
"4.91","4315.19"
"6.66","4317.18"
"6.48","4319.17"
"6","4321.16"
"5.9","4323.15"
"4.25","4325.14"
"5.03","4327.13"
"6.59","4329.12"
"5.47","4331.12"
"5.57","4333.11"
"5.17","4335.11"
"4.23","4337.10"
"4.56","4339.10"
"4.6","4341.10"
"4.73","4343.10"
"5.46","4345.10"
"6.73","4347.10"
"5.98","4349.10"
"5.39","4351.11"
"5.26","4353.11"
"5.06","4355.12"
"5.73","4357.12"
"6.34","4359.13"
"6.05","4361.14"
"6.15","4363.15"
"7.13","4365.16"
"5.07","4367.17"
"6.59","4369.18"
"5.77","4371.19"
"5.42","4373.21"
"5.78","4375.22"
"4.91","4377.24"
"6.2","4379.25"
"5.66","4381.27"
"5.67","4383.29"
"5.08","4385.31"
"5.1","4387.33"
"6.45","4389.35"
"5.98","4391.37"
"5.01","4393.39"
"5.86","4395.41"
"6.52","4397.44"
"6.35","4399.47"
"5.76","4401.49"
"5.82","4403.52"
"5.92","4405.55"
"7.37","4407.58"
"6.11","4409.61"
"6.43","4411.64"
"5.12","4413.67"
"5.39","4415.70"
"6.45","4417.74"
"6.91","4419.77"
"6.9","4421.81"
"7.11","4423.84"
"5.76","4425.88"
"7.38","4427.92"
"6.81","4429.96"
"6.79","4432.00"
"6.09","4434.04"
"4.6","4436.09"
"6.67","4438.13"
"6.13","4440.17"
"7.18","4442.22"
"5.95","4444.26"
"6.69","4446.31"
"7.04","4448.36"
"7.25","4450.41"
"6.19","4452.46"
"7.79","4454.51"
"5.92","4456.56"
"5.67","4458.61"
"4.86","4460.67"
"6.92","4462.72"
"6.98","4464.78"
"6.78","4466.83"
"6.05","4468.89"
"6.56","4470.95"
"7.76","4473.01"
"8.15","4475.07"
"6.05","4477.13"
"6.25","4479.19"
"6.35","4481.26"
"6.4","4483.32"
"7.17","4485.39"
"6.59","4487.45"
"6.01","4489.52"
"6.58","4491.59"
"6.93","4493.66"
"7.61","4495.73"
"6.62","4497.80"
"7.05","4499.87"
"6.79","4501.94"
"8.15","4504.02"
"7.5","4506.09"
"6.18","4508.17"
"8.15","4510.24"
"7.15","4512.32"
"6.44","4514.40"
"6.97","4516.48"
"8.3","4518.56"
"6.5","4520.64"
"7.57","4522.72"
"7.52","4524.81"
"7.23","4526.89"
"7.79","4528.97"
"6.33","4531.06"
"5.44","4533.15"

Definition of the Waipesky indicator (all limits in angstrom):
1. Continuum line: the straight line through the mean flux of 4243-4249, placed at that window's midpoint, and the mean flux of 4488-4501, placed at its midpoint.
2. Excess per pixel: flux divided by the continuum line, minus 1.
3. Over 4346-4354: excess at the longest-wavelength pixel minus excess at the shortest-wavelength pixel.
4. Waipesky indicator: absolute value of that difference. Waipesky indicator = 0.23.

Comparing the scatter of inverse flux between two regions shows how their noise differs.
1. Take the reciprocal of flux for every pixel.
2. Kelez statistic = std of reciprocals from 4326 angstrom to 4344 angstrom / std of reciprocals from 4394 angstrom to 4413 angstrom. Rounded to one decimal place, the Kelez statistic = 2.1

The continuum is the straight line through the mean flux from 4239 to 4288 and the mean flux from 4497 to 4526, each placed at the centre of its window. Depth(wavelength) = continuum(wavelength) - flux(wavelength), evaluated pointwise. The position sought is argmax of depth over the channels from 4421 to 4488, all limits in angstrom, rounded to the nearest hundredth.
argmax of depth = 4436.09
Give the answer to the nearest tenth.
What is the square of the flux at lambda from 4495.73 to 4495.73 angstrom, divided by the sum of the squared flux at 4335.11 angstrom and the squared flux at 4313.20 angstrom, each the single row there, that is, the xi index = 1.1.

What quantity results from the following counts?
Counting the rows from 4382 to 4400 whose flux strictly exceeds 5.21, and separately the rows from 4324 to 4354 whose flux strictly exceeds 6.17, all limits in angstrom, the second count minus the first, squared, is 16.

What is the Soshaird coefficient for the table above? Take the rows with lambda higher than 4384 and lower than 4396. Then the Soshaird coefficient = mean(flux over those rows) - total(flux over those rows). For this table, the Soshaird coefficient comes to -28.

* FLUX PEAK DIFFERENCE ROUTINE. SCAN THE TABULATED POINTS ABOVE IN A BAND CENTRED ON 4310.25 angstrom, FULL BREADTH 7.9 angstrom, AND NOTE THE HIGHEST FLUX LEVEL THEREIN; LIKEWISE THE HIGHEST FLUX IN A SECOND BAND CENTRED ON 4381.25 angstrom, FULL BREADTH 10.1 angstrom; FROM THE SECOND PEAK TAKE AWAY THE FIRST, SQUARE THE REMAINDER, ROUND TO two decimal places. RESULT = 1.19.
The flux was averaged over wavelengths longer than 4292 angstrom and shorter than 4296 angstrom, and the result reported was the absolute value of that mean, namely 5.5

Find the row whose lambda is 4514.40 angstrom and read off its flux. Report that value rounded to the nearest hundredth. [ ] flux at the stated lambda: 6.44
